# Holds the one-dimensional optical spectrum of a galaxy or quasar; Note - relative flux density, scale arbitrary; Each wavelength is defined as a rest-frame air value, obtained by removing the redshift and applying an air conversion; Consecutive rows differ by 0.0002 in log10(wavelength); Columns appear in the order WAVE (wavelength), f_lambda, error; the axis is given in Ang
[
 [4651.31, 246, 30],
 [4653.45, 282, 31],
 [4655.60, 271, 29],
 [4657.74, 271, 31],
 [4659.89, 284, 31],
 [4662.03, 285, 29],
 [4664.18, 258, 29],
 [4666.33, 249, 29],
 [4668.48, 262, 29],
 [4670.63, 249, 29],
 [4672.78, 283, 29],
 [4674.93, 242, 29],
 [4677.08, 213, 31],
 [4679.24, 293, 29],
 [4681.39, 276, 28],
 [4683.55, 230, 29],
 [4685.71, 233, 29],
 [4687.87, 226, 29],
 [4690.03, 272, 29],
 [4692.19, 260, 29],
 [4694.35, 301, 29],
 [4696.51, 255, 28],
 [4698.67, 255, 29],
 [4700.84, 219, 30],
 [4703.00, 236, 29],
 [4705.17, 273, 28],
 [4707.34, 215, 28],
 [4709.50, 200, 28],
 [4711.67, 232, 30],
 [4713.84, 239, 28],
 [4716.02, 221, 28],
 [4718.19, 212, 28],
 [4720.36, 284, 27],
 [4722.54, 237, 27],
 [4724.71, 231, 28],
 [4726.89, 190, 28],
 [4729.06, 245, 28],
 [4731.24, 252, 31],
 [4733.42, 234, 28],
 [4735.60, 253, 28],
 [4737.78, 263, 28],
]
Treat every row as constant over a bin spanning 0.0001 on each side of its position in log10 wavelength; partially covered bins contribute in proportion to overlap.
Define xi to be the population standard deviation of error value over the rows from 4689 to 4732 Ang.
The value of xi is 1.0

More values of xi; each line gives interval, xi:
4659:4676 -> 0.7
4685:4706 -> 0.5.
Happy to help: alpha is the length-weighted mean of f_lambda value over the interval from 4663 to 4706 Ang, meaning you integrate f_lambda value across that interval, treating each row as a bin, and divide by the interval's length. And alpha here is 254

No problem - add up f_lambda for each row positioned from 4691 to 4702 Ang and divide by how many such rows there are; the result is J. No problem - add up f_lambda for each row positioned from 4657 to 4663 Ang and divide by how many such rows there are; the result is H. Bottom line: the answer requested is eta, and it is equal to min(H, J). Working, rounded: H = 280.0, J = 258.0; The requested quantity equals 258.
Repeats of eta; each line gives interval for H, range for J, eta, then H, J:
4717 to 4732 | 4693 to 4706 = 236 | 235.9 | 256.5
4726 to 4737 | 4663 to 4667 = 235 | 234.8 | 253.5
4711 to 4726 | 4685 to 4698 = 237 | 236.6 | 257.8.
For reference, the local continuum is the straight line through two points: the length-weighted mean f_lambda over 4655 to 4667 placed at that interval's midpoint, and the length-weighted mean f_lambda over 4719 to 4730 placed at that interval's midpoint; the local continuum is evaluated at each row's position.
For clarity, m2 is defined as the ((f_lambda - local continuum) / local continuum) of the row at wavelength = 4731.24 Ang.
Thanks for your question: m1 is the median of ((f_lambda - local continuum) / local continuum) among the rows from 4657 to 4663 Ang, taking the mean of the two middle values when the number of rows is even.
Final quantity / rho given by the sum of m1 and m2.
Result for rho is 0.13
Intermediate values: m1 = 0.05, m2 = 0.08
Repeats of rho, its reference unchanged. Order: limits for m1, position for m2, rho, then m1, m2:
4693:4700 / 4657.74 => 0.01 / 0.02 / 0.00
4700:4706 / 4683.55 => -0.16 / -0.05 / -0.11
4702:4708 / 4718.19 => -0.17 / -0.05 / -0.12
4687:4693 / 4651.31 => -0.08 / 0.02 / -0.11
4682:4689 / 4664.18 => -0.15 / -0.11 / -0.04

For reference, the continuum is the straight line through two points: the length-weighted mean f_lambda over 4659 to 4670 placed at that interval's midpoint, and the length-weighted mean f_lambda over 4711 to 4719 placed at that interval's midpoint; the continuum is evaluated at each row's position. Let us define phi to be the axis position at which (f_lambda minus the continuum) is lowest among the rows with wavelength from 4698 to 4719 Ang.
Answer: 4709.50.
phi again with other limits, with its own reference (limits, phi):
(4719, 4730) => 4726.89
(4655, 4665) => 4664.18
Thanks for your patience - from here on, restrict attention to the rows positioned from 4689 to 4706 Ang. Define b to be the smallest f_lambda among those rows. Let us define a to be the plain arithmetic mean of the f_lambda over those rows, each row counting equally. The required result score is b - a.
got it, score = -40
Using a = 259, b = 219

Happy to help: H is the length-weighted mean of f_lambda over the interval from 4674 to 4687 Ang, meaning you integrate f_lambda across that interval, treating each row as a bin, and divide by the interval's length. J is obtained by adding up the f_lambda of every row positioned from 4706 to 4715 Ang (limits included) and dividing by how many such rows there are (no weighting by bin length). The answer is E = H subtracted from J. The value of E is -26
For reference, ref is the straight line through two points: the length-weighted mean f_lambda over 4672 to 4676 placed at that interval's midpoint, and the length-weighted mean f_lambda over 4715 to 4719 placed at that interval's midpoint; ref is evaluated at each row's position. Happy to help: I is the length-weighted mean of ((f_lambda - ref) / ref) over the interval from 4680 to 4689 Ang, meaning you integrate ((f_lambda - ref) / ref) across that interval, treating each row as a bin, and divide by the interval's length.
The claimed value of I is -0.03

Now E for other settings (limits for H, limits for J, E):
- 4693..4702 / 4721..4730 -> -32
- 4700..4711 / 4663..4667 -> 24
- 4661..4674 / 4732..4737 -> -21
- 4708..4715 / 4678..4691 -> 32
